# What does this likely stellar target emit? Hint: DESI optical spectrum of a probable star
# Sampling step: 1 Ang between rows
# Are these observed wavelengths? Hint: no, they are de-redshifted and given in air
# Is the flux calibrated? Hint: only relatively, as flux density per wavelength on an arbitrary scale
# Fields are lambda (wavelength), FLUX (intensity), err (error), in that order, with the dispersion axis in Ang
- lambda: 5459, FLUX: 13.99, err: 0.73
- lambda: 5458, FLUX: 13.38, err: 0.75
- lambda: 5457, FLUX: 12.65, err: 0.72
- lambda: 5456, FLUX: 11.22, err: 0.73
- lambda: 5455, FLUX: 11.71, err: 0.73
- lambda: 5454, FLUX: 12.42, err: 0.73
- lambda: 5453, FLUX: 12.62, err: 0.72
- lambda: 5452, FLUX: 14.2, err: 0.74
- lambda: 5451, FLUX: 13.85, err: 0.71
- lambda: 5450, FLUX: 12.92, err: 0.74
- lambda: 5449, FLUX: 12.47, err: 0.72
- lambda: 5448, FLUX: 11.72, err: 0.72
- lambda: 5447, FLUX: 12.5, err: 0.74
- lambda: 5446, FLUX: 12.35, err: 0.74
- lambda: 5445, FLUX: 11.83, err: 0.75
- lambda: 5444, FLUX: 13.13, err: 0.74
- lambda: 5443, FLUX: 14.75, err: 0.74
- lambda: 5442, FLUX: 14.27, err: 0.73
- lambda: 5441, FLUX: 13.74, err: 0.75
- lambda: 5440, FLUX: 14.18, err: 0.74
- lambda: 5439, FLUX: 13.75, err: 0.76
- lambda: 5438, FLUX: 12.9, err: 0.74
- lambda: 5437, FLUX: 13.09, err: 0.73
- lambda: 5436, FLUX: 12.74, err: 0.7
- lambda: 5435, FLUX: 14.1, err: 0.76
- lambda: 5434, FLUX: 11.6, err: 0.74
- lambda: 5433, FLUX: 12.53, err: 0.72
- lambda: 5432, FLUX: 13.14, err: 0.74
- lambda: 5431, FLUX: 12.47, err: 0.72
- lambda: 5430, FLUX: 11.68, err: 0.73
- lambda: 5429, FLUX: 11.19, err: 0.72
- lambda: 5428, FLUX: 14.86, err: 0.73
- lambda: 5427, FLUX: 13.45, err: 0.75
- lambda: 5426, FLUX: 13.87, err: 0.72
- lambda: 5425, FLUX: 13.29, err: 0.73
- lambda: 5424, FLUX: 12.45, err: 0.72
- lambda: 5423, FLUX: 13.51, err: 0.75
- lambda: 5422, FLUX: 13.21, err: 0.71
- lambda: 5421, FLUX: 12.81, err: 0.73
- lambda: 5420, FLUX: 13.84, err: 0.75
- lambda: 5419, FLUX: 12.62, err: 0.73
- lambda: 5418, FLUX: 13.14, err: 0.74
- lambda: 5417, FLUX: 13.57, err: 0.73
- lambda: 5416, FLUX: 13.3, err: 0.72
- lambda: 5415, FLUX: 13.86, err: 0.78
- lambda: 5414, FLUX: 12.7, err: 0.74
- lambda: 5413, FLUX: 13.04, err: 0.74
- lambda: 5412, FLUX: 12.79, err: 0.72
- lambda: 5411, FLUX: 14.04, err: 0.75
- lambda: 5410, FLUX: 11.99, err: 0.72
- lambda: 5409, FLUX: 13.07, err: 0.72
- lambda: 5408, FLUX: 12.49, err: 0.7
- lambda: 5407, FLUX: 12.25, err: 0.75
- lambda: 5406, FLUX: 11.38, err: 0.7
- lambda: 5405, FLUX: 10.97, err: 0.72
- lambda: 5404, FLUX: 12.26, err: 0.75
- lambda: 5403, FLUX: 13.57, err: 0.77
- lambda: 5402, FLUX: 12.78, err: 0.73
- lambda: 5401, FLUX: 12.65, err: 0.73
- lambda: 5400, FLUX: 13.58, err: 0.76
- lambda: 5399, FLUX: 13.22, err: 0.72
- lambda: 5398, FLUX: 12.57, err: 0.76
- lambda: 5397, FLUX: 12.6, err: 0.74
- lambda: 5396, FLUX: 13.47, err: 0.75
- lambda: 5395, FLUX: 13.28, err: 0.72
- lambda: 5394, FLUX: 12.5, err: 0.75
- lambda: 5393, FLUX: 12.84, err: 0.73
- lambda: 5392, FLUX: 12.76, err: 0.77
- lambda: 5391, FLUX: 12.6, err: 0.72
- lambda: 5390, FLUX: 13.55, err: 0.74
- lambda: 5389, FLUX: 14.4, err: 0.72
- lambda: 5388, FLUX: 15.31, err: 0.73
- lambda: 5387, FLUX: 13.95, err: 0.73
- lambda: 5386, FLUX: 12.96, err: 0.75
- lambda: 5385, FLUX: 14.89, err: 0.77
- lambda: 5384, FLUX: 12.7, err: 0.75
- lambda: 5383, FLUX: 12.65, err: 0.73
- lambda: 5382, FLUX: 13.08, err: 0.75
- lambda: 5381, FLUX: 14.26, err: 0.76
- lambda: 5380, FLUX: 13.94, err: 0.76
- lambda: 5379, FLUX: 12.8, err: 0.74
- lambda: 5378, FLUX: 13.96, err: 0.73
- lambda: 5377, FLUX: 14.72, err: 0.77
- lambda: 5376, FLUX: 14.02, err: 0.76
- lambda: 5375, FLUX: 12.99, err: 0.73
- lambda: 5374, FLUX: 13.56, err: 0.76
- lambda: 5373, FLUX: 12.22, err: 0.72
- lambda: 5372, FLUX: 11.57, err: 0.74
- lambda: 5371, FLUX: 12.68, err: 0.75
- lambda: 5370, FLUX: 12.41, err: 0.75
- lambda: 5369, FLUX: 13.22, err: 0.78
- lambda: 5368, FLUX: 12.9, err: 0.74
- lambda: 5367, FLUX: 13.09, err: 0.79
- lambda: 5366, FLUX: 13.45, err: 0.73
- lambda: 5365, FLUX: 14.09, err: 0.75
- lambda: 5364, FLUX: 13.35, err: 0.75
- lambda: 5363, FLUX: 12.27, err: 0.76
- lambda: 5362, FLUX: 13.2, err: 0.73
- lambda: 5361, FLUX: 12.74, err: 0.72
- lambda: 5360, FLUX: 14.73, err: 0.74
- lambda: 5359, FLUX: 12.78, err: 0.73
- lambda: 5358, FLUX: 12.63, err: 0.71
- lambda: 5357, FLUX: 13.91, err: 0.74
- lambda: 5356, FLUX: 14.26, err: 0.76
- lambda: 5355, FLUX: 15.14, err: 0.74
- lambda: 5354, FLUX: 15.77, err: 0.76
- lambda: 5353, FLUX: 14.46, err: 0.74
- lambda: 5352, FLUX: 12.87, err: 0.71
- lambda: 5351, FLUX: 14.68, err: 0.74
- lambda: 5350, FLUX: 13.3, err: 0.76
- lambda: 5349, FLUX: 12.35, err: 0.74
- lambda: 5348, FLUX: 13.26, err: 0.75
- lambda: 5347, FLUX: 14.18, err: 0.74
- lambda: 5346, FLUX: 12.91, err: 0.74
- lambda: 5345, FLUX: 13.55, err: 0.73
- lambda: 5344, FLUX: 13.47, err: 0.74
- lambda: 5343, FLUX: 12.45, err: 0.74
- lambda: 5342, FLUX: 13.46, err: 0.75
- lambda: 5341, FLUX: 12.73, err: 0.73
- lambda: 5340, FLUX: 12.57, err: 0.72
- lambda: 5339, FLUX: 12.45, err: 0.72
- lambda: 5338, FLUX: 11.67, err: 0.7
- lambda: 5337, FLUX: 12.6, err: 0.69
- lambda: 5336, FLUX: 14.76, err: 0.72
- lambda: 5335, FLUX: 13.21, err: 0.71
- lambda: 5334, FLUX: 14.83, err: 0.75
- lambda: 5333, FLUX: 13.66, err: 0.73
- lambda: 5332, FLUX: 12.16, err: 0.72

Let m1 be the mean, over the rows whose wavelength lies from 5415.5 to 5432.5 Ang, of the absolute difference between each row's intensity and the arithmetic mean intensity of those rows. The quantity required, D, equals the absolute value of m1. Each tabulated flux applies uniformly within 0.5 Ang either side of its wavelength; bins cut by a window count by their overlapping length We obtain 0.6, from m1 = 0.62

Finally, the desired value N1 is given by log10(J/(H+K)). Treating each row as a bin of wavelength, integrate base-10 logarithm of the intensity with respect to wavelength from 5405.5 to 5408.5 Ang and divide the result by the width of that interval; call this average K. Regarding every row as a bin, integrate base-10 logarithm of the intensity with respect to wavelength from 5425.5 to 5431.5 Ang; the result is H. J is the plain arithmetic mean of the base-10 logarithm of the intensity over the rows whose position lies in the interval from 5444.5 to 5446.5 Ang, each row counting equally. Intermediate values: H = 6.7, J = 1.082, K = 1.08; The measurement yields -0.85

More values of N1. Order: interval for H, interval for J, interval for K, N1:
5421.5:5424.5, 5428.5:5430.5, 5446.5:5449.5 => -0.62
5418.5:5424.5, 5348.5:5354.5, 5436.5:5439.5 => -0.84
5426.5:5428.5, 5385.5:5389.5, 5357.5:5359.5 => -0.47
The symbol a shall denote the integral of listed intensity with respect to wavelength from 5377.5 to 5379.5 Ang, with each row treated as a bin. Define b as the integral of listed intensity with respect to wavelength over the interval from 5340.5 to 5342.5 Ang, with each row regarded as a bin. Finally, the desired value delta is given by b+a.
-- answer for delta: 53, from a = 27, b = 26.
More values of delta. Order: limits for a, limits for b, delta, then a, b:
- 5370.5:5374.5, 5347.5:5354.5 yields 147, 50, 97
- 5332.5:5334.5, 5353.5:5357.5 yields 88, 28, 59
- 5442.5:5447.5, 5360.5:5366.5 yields 144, 65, 79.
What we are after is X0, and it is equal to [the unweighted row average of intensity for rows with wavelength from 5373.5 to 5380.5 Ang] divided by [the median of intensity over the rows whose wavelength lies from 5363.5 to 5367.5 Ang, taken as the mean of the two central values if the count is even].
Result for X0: 1.02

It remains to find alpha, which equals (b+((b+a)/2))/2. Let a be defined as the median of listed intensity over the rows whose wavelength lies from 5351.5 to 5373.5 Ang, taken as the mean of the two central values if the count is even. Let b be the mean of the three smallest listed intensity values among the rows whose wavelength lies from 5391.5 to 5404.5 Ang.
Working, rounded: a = 13.1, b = 12.4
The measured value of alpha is 12.6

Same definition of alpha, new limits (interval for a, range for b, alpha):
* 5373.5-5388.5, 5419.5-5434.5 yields 12.1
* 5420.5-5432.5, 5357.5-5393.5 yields 12.3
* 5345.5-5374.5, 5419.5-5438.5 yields 11.9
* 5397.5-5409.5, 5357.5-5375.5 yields 12.2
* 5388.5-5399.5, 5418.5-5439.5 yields 11.8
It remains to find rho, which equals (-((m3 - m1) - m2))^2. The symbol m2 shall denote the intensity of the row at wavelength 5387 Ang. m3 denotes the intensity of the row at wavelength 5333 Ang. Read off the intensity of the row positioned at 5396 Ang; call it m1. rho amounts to 189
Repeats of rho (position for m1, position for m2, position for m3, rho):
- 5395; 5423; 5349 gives 209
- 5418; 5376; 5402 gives 207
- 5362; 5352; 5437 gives 168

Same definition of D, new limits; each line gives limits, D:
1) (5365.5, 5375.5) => 0.5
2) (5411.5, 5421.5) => 0.4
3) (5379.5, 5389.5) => 0.8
